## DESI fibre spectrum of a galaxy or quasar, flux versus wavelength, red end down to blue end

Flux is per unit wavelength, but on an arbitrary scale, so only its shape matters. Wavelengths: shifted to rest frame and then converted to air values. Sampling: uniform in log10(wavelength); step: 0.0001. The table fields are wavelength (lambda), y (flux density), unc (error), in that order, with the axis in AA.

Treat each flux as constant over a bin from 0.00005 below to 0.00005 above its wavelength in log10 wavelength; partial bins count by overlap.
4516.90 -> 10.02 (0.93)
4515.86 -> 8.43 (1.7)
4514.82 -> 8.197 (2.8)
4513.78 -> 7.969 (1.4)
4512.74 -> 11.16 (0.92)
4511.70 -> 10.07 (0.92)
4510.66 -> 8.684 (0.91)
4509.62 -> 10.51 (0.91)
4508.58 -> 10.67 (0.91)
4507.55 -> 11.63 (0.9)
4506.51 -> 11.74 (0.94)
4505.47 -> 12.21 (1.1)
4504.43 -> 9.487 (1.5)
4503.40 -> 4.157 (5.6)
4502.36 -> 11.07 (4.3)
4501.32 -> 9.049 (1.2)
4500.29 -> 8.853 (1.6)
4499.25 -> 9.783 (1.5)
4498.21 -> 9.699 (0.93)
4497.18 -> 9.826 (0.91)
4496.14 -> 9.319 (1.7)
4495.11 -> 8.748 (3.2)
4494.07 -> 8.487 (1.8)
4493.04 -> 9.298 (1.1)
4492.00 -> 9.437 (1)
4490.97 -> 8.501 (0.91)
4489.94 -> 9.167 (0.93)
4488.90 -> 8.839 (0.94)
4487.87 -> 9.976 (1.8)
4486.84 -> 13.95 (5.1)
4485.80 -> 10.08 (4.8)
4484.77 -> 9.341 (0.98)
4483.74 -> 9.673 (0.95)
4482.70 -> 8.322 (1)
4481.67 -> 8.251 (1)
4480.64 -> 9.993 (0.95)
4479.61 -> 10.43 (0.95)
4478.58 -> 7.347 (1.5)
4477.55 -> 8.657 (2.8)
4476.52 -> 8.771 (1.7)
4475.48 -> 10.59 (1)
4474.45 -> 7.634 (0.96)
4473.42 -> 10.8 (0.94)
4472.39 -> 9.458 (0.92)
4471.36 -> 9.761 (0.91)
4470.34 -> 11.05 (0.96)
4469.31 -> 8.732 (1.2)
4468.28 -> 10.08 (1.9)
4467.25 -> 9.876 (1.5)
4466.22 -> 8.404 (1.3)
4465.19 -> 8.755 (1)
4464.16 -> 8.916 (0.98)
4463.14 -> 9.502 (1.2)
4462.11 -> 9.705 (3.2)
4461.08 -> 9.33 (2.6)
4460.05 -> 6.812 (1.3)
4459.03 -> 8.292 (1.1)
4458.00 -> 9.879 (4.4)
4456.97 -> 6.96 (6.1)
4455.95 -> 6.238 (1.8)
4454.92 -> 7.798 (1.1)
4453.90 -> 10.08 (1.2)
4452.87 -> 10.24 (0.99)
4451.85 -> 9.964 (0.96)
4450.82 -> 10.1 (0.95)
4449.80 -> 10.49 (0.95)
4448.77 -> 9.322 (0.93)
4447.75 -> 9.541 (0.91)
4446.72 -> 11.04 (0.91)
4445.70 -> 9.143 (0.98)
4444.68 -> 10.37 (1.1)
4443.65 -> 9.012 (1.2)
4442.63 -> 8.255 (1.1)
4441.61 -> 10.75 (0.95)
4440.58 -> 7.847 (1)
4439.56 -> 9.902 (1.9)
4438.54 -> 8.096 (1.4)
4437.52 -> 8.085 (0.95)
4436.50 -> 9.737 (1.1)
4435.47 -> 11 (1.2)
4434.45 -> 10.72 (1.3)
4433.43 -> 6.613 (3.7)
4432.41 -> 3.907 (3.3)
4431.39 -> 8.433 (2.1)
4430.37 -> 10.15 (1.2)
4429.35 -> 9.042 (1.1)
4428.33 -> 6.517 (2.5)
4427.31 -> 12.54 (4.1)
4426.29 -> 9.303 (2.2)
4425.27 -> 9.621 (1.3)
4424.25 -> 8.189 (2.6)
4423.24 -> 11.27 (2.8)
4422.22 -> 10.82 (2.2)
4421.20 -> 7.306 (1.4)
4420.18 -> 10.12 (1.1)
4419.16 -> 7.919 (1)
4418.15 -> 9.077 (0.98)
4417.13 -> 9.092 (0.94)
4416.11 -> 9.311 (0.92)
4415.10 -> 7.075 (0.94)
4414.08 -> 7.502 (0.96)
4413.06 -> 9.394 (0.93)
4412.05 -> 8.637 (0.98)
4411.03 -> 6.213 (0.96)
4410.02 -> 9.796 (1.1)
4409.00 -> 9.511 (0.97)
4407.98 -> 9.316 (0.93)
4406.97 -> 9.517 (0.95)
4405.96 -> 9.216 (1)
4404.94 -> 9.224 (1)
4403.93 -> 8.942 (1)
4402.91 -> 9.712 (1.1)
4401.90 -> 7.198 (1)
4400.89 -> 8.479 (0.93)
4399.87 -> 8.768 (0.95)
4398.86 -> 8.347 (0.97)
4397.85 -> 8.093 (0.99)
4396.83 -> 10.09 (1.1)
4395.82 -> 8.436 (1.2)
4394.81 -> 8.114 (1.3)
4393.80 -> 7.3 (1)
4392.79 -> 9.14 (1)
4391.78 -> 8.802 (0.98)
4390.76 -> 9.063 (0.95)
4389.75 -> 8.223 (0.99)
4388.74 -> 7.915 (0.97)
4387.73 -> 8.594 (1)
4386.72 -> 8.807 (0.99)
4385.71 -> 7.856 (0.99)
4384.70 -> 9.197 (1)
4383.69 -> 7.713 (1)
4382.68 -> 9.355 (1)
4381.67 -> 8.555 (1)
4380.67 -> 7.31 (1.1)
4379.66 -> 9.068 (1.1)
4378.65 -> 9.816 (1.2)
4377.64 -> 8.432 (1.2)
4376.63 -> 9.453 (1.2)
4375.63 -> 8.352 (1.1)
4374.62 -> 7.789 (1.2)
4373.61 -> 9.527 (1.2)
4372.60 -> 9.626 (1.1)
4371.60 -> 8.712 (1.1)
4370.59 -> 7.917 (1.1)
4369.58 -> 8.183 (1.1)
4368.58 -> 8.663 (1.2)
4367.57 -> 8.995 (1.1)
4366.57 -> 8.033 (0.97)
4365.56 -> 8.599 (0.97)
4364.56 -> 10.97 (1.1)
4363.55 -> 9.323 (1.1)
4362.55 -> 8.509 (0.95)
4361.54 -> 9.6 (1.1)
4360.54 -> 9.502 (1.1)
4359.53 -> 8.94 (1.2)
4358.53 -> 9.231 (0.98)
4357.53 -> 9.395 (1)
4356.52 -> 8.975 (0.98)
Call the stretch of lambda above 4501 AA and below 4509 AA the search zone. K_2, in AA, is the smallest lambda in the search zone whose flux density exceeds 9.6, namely 4502.36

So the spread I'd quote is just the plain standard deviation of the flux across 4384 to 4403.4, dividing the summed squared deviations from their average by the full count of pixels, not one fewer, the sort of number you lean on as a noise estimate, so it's 0.72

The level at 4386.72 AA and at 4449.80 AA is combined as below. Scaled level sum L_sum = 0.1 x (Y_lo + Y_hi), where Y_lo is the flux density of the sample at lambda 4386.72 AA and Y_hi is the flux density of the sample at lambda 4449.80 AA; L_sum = 1.93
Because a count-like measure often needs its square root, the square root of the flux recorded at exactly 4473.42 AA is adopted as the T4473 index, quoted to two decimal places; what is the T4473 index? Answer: 3.29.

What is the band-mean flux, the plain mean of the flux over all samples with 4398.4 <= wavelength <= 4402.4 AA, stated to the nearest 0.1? 8.2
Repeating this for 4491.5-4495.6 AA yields 9.0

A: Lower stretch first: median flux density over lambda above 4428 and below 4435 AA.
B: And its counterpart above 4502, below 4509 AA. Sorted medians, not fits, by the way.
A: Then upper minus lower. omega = 2.6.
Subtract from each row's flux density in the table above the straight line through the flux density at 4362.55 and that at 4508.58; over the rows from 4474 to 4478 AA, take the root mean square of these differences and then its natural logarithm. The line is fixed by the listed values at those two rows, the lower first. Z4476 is 0.51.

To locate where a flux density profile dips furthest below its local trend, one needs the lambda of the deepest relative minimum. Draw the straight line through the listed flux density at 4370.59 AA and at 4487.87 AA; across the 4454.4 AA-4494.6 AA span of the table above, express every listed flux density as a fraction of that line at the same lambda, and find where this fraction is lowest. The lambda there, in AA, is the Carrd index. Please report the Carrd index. 4455.95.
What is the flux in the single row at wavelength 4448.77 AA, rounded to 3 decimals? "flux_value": 9.322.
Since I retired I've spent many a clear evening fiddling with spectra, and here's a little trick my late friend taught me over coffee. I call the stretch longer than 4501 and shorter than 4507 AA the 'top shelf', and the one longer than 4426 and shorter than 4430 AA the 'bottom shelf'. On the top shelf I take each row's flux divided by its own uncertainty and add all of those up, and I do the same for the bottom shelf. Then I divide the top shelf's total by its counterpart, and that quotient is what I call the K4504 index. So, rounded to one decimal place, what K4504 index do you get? 2.3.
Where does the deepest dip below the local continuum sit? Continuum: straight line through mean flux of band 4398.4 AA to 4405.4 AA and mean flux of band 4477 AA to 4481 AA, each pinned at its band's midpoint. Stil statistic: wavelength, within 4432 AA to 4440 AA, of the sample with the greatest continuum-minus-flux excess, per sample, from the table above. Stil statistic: 4432.41 AA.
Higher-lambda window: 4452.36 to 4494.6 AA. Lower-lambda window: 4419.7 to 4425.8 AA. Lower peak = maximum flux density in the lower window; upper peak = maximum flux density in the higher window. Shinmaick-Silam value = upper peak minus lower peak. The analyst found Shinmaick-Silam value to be 2.7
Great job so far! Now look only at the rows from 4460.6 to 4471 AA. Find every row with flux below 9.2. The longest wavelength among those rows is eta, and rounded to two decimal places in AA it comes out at 4469.31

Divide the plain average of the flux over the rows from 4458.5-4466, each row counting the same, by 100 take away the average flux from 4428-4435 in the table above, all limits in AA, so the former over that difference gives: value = 0.095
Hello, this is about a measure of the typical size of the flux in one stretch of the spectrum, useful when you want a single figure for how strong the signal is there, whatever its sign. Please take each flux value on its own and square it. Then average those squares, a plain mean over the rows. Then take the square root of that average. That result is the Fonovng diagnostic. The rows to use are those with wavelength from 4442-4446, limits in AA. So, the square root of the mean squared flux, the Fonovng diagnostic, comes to 9.2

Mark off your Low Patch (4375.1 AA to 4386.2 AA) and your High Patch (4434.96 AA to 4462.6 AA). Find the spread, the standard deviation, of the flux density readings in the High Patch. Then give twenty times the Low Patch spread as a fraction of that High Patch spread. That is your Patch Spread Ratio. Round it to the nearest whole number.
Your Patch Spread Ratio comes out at 12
